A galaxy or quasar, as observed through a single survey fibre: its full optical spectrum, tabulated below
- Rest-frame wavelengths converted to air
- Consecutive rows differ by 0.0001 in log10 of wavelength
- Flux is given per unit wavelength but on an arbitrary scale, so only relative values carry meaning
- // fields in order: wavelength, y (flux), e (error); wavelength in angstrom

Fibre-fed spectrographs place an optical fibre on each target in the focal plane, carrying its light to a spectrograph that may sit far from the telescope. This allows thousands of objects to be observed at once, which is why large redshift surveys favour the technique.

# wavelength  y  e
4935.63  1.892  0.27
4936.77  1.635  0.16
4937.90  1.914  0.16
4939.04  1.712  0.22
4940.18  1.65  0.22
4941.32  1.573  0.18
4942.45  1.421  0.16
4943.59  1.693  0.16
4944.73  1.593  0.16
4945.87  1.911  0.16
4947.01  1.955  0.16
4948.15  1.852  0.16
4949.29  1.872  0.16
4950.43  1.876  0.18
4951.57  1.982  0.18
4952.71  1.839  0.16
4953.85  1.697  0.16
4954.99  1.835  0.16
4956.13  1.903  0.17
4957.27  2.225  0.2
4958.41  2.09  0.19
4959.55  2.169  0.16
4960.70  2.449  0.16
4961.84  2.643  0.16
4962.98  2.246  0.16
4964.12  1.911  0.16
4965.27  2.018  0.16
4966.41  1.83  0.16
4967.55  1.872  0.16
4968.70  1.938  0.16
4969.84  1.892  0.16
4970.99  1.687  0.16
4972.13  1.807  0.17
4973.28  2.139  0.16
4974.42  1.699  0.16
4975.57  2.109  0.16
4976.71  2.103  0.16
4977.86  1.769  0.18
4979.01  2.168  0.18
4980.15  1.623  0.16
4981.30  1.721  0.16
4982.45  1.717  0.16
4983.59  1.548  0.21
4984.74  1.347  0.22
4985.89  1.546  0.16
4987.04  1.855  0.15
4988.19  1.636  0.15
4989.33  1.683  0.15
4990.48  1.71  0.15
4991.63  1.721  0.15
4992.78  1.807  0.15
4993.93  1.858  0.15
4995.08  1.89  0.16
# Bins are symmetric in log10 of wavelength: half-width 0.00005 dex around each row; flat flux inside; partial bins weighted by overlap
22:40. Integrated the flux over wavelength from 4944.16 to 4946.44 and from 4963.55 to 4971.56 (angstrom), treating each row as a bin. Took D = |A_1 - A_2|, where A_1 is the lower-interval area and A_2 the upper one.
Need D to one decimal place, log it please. 11.0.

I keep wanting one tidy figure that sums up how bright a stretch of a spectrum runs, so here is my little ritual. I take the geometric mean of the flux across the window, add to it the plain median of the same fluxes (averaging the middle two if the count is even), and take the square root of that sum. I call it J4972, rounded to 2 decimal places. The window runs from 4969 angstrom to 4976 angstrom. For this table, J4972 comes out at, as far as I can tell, 1.93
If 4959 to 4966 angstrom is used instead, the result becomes 2.11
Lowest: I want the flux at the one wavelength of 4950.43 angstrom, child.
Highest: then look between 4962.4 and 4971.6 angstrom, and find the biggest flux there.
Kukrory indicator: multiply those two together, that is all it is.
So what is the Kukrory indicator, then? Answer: 4.2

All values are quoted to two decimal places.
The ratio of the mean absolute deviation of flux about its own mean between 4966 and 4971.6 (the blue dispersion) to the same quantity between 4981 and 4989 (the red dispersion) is 0.55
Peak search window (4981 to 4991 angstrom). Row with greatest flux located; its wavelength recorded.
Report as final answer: 4987.04 angstrom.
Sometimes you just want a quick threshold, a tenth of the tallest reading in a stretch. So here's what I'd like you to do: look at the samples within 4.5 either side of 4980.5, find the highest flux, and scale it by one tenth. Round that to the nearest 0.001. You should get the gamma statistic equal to 0.217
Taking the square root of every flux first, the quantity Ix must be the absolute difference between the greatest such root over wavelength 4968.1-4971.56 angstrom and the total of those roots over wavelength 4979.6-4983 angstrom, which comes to 2.50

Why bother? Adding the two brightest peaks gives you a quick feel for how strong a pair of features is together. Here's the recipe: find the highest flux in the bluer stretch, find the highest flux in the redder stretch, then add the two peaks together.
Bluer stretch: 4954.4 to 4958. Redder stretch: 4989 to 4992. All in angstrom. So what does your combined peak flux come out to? 3.95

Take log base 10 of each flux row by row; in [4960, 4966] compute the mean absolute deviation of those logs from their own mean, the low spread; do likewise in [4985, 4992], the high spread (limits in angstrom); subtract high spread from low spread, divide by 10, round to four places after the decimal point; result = 0.0027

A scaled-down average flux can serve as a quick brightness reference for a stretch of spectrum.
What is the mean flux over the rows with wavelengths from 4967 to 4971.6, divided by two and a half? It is 0.74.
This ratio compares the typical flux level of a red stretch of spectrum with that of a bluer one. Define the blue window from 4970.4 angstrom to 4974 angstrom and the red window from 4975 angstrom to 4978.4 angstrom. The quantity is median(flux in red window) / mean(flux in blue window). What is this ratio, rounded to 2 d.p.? 1.12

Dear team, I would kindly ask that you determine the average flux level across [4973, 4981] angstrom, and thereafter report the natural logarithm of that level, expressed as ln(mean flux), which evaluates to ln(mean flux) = 0.66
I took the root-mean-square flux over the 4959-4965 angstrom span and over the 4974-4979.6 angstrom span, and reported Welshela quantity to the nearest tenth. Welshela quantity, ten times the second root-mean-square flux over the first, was 8.6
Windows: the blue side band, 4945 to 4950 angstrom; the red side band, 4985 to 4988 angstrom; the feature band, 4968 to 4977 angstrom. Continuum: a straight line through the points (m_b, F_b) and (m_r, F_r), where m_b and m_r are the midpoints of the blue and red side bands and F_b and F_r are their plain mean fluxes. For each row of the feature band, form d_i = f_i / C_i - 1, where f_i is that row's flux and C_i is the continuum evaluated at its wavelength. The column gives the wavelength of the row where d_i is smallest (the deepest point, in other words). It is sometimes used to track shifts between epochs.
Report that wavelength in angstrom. 4970.99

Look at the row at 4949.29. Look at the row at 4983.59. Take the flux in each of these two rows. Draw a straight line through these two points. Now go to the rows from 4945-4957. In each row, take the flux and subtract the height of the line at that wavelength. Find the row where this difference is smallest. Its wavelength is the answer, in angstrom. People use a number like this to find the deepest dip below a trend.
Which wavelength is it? 4953.85 angstrom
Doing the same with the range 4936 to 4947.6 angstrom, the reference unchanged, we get 4942.45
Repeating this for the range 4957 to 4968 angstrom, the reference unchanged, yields 4966.41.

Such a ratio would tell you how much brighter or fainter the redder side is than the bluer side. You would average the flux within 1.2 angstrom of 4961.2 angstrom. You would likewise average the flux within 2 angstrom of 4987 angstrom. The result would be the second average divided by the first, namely 0.66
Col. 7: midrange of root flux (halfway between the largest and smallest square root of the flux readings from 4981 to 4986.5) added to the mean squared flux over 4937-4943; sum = 4.00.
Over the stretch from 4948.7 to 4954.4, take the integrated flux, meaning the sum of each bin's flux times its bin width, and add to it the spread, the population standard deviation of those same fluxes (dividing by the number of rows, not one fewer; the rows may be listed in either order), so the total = 10.7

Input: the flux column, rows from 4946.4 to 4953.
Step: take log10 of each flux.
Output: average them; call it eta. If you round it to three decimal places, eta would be 0.278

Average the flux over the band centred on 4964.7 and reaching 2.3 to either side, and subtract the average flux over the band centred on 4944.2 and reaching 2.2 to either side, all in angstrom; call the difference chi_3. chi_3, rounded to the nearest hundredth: 0.35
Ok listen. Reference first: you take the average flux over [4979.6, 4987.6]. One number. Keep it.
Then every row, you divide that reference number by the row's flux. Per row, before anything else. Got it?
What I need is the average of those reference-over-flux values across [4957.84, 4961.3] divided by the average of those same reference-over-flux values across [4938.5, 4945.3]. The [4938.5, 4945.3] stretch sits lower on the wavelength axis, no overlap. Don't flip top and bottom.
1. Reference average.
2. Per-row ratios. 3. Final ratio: 0.72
